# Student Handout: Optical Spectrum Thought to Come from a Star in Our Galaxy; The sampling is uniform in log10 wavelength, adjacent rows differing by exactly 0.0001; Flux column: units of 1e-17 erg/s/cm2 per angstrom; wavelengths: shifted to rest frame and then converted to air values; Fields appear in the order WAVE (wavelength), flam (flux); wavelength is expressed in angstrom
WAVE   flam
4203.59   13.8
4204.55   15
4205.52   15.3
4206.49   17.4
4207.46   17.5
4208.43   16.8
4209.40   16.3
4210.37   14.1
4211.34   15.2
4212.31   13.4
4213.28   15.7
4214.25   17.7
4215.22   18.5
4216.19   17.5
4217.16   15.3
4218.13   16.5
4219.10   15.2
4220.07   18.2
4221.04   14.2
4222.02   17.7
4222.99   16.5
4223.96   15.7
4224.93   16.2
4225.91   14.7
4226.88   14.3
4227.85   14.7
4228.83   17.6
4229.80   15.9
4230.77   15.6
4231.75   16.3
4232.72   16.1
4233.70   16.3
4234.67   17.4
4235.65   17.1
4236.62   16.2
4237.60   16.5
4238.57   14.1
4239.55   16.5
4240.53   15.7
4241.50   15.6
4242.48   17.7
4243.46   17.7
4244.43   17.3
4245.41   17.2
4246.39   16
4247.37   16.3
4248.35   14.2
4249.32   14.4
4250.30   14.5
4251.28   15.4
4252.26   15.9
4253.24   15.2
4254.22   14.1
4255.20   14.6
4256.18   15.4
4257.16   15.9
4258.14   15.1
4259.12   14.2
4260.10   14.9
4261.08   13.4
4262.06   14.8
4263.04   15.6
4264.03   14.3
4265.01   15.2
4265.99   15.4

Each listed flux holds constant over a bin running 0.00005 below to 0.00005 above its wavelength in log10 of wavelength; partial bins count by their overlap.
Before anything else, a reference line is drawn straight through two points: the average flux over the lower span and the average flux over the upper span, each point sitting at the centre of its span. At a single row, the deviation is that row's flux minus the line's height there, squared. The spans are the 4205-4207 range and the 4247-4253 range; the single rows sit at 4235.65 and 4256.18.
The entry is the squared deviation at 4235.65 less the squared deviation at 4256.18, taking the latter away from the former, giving 2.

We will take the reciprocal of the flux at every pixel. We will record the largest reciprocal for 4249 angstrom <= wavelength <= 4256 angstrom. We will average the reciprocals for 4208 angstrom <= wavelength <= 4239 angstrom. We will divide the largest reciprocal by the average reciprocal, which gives 1.13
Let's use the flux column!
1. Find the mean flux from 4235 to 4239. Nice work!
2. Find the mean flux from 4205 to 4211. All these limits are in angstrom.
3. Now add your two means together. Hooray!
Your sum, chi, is 32.2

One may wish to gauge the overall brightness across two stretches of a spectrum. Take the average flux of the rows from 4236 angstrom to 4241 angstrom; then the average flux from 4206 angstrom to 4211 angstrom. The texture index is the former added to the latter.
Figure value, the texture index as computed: 32.2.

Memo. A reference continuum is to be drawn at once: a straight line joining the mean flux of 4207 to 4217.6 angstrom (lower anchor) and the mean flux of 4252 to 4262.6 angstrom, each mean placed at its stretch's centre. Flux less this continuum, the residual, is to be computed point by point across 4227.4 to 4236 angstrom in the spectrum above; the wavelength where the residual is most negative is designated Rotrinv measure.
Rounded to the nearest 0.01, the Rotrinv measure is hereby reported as 4227.85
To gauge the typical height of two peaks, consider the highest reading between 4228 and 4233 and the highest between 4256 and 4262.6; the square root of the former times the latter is 16.7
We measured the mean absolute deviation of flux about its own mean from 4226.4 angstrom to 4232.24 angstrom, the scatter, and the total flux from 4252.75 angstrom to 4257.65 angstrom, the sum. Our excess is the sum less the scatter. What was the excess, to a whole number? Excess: 74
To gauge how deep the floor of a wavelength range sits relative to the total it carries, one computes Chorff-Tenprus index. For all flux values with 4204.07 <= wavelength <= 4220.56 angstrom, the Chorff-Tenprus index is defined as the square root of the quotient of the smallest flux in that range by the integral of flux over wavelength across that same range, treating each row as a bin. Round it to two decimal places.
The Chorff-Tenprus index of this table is 0.22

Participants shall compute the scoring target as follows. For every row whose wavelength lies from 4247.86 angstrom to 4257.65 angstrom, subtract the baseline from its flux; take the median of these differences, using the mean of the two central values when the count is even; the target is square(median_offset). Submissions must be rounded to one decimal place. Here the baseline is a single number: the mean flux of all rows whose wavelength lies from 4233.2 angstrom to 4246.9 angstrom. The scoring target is 2.6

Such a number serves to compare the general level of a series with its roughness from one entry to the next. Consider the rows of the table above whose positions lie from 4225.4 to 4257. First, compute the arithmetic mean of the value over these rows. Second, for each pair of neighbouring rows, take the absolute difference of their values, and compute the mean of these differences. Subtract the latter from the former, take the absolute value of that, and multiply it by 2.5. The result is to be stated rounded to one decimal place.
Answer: 37.5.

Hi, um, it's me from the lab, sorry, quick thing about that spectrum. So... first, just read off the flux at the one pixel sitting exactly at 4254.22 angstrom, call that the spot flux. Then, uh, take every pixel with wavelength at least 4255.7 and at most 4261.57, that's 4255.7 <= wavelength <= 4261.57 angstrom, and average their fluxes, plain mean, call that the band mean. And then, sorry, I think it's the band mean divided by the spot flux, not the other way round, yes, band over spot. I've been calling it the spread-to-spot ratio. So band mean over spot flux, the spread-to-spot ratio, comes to 1.05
